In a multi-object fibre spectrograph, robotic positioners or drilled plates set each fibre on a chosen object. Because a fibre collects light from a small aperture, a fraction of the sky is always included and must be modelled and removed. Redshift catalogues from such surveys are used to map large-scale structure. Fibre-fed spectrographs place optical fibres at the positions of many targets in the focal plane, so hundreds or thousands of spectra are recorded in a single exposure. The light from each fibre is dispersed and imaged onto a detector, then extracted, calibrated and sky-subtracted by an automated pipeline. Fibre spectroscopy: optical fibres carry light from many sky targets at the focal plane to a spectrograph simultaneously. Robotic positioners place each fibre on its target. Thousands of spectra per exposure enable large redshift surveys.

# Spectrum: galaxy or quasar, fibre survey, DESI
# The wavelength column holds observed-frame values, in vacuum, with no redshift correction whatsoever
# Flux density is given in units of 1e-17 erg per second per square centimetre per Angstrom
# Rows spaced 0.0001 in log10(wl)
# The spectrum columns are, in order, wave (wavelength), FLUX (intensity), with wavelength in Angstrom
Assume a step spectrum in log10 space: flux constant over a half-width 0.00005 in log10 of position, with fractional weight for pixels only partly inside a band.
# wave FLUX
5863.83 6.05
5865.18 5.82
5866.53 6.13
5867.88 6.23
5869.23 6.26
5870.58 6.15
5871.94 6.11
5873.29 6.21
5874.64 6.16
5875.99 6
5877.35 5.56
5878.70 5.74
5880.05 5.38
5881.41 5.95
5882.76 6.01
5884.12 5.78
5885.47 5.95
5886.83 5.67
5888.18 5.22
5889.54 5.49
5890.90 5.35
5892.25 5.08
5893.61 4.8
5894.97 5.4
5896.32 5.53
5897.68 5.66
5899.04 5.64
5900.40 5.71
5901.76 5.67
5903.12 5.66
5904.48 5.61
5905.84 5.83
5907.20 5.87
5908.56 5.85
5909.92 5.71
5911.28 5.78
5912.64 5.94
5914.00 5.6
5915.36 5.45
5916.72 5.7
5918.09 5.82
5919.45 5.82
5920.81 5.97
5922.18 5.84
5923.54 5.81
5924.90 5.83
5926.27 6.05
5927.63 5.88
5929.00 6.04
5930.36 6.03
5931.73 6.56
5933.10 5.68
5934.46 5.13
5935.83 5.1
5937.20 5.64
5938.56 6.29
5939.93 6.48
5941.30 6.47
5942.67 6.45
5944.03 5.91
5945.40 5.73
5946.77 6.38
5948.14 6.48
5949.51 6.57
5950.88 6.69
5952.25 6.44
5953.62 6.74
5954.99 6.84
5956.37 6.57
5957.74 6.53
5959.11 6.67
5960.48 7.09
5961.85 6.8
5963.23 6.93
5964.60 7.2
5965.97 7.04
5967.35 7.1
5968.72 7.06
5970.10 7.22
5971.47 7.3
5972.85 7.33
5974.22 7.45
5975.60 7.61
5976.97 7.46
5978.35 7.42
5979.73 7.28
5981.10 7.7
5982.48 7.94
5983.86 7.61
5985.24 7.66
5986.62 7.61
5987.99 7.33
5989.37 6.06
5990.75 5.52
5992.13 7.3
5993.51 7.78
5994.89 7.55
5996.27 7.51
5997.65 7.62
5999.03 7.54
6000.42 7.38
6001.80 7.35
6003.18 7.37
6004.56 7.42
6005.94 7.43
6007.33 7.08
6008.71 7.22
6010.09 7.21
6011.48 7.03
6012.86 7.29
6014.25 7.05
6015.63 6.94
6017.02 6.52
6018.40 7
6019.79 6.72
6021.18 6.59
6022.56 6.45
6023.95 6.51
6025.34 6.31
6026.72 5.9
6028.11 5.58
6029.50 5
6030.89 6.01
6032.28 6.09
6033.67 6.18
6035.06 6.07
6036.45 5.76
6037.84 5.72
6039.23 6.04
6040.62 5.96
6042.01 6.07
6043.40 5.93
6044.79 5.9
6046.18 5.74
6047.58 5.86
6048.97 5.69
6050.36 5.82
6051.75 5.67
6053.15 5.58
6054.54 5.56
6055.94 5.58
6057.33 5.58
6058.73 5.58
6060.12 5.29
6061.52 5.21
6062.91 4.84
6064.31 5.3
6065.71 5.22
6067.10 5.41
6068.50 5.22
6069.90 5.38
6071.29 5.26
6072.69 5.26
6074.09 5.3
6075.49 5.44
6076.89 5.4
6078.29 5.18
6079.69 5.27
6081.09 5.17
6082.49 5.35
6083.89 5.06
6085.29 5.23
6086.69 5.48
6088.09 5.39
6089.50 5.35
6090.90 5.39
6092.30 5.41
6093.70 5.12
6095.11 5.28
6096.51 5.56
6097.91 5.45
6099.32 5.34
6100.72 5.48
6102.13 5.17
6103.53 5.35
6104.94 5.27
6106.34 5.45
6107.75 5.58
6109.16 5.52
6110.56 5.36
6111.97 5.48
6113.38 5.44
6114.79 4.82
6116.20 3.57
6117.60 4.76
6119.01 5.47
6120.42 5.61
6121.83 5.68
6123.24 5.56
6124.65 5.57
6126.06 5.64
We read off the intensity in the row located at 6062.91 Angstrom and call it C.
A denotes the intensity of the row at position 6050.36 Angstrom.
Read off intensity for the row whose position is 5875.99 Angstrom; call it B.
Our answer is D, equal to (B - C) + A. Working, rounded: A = 5.82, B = 6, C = 4.84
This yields 7.0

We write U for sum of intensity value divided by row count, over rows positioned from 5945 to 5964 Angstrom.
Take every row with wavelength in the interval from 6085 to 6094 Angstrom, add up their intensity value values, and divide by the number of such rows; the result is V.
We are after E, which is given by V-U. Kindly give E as -1.3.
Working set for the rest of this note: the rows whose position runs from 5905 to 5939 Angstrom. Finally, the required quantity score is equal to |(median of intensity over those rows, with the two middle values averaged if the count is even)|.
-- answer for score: 5.83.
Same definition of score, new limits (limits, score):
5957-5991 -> 7.28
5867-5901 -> 5.71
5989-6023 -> 7.22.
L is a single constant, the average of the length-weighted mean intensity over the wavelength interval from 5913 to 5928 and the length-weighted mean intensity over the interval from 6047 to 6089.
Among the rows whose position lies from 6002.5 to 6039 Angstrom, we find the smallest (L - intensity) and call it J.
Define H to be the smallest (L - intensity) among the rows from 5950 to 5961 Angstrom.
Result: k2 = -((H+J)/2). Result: 1.7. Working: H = -1.5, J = -1.8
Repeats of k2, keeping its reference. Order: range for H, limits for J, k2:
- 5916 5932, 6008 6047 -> 1.3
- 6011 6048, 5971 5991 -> 2.0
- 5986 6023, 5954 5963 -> 1.8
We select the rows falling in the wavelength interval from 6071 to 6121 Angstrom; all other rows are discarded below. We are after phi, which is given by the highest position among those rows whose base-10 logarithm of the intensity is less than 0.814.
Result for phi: 6120.42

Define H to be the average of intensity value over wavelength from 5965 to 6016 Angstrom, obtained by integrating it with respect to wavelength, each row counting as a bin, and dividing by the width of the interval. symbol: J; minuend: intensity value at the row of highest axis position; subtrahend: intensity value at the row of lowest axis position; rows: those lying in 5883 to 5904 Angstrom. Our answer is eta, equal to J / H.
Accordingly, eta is -0.02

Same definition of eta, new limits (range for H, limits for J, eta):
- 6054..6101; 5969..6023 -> -0.14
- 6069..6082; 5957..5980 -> 0.14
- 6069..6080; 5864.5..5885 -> -0.01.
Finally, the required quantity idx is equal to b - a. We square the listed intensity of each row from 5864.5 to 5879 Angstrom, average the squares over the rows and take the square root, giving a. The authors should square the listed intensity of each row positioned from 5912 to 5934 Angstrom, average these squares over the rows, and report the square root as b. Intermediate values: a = 6.04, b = 5.88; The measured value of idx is -0.16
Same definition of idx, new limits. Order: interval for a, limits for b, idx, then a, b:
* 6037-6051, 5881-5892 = -0.19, 5.87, 5.68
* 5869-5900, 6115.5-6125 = -0.49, 5.71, 5.22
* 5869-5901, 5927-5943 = 0.29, 5.71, 6.00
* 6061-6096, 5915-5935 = 0.57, 5.28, 5.85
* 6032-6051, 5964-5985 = 1.47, 5.92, 7.39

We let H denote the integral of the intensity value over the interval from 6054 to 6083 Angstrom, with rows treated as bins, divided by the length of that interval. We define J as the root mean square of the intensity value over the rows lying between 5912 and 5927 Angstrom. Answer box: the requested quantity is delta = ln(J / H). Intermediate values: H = 5.3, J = 5.8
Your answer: 0.09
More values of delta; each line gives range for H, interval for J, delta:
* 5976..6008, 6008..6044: -0.14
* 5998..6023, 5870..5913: -0.22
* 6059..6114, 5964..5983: 0.32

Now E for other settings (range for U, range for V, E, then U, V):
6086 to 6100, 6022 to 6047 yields 0.6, 5.4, 6.0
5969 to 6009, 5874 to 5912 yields -1.7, 7.3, 5.6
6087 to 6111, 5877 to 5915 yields 0.2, 5.4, 5.6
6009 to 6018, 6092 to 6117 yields -1.7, 7.0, 5.3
